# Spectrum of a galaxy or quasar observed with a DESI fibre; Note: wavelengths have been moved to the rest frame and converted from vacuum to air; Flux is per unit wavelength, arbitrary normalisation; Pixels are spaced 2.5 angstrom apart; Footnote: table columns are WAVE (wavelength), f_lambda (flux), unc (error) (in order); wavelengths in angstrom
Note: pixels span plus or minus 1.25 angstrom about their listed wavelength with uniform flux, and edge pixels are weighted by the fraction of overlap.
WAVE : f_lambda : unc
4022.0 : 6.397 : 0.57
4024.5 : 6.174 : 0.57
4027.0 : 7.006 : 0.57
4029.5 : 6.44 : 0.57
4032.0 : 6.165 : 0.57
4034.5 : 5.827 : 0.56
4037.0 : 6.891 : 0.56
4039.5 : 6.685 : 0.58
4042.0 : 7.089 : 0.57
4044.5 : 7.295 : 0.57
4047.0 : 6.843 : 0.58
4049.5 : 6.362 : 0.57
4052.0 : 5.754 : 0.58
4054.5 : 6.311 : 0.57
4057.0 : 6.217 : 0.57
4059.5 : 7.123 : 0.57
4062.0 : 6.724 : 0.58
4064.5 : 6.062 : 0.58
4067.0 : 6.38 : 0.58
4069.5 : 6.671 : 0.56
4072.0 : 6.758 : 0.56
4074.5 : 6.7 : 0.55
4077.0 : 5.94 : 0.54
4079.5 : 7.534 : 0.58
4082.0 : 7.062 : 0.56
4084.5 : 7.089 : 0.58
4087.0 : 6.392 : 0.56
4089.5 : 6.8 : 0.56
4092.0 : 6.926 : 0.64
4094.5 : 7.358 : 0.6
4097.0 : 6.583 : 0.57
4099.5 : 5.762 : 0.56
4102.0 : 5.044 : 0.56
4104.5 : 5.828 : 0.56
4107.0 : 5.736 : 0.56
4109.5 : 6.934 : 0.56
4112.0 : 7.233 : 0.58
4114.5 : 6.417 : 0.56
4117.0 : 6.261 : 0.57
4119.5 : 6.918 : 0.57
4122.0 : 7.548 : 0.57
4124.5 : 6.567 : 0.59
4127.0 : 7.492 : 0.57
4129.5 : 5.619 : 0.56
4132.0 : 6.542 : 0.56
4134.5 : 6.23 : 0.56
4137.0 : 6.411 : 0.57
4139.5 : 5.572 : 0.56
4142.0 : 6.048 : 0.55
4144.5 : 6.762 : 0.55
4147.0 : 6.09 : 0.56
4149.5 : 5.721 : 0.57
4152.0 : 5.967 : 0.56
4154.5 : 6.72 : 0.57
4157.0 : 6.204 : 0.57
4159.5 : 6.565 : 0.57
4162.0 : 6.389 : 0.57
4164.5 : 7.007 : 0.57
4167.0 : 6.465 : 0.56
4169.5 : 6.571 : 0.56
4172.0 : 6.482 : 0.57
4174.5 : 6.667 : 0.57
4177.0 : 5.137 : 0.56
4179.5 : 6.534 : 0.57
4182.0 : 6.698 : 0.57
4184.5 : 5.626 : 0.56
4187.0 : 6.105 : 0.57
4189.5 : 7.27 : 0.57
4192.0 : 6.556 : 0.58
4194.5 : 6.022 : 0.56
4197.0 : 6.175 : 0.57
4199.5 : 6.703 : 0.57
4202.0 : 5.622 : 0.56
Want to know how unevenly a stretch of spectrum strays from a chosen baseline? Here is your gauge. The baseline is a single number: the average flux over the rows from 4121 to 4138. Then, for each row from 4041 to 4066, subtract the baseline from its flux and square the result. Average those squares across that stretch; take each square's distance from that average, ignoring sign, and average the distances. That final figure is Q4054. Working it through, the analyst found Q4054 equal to 0.164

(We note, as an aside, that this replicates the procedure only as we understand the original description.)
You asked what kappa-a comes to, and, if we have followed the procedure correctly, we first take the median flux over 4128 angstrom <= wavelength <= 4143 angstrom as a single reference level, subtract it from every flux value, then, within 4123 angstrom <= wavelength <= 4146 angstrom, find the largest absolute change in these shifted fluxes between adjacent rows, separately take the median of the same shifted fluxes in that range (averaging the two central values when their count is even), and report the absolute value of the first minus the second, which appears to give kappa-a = 1.60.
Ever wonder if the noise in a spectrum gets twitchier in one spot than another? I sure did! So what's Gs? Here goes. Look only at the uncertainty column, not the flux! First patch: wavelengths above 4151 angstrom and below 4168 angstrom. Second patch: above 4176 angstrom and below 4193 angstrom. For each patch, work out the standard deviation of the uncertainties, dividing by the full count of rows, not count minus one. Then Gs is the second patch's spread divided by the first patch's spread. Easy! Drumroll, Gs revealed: 1.4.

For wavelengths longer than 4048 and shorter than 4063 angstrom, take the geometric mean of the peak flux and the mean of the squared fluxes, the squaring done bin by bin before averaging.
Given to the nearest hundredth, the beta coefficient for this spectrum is 17.16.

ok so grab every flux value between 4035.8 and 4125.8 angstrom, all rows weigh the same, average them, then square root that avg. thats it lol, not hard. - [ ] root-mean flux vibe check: 2.57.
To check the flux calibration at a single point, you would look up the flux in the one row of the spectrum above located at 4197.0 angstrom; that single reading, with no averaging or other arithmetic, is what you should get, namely 6.175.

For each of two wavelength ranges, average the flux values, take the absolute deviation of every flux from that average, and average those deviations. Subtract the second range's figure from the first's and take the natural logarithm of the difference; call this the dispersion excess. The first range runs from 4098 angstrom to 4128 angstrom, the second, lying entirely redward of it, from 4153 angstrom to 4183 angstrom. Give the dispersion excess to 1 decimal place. -1.0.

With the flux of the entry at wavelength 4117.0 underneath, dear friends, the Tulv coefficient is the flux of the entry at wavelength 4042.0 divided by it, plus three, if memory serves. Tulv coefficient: 4.13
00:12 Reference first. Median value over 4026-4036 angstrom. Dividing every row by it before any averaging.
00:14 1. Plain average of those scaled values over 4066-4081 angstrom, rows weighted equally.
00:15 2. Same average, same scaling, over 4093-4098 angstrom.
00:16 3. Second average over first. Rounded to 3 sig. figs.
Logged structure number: 1.05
